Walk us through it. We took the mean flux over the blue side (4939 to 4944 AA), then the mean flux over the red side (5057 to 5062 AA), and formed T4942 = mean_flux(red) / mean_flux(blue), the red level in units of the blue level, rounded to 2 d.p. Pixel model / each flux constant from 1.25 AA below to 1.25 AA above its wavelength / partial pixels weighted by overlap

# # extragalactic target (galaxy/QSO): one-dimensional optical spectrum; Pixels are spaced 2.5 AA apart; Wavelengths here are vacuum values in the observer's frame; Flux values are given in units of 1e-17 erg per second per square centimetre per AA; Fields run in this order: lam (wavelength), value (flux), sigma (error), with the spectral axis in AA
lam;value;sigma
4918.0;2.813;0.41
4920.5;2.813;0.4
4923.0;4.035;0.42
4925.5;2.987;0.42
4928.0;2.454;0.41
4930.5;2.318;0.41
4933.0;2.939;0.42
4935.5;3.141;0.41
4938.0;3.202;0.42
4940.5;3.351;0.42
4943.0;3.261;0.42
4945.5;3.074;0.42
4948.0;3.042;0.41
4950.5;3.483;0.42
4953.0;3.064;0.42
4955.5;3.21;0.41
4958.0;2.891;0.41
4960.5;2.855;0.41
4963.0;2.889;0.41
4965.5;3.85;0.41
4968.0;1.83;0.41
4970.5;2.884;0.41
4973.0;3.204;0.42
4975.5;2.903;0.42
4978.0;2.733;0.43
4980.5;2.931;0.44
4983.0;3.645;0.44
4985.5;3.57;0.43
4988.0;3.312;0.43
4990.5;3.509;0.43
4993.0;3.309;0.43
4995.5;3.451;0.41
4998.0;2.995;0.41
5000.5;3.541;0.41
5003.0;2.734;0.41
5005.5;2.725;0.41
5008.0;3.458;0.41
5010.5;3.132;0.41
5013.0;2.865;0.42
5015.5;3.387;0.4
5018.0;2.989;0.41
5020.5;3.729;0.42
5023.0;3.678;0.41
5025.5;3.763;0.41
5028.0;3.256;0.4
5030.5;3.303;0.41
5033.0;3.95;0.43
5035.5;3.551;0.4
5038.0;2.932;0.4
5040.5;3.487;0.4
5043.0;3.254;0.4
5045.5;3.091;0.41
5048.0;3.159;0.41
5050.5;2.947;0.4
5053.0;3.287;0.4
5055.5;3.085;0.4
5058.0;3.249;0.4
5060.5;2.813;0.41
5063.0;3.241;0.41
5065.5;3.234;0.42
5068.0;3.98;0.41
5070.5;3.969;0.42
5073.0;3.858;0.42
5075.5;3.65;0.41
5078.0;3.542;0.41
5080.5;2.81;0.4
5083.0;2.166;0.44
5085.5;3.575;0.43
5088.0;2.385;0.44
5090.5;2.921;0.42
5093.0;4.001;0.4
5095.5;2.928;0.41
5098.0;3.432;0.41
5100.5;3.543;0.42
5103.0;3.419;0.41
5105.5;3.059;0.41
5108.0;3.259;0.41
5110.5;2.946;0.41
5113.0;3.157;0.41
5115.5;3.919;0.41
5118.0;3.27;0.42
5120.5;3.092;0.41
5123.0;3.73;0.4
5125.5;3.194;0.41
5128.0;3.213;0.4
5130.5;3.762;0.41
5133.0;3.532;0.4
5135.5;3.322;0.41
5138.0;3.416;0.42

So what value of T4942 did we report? 0.92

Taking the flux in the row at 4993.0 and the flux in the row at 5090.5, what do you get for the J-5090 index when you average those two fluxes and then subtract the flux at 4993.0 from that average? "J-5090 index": -0.19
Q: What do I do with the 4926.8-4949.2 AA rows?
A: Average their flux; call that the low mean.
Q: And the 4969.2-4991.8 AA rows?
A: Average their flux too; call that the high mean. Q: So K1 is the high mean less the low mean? 0.21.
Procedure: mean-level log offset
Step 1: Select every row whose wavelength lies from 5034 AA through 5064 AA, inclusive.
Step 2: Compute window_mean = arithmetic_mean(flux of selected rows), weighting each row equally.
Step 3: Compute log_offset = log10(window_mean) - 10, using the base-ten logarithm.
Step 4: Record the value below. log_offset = -9.50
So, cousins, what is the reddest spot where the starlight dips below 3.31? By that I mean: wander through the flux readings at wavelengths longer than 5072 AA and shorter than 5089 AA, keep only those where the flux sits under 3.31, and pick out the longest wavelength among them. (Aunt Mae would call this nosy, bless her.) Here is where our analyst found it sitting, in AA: 5088.0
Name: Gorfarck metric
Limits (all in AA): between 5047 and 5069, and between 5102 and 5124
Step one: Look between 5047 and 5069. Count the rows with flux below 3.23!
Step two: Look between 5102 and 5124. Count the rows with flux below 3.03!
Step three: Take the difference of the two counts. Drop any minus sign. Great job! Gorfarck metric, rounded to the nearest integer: 3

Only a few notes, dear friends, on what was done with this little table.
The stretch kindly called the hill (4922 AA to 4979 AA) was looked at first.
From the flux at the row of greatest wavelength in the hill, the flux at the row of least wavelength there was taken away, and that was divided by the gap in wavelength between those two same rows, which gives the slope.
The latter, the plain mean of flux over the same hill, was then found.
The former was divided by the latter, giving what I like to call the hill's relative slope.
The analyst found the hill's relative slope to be -0.008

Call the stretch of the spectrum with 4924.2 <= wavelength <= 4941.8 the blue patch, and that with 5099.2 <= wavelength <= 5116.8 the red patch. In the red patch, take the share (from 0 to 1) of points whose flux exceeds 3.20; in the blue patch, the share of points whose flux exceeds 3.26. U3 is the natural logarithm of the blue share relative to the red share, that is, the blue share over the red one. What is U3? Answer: -1.4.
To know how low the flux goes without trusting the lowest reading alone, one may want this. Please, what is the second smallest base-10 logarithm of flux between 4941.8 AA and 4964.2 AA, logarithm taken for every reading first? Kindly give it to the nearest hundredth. 0.46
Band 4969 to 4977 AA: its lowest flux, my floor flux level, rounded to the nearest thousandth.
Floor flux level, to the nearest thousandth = 2.884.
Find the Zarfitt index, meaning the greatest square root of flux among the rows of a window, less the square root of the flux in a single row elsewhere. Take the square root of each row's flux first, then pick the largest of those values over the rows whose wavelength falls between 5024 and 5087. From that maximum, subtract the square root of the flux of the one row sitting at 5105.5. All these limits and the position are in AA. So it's 0.25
